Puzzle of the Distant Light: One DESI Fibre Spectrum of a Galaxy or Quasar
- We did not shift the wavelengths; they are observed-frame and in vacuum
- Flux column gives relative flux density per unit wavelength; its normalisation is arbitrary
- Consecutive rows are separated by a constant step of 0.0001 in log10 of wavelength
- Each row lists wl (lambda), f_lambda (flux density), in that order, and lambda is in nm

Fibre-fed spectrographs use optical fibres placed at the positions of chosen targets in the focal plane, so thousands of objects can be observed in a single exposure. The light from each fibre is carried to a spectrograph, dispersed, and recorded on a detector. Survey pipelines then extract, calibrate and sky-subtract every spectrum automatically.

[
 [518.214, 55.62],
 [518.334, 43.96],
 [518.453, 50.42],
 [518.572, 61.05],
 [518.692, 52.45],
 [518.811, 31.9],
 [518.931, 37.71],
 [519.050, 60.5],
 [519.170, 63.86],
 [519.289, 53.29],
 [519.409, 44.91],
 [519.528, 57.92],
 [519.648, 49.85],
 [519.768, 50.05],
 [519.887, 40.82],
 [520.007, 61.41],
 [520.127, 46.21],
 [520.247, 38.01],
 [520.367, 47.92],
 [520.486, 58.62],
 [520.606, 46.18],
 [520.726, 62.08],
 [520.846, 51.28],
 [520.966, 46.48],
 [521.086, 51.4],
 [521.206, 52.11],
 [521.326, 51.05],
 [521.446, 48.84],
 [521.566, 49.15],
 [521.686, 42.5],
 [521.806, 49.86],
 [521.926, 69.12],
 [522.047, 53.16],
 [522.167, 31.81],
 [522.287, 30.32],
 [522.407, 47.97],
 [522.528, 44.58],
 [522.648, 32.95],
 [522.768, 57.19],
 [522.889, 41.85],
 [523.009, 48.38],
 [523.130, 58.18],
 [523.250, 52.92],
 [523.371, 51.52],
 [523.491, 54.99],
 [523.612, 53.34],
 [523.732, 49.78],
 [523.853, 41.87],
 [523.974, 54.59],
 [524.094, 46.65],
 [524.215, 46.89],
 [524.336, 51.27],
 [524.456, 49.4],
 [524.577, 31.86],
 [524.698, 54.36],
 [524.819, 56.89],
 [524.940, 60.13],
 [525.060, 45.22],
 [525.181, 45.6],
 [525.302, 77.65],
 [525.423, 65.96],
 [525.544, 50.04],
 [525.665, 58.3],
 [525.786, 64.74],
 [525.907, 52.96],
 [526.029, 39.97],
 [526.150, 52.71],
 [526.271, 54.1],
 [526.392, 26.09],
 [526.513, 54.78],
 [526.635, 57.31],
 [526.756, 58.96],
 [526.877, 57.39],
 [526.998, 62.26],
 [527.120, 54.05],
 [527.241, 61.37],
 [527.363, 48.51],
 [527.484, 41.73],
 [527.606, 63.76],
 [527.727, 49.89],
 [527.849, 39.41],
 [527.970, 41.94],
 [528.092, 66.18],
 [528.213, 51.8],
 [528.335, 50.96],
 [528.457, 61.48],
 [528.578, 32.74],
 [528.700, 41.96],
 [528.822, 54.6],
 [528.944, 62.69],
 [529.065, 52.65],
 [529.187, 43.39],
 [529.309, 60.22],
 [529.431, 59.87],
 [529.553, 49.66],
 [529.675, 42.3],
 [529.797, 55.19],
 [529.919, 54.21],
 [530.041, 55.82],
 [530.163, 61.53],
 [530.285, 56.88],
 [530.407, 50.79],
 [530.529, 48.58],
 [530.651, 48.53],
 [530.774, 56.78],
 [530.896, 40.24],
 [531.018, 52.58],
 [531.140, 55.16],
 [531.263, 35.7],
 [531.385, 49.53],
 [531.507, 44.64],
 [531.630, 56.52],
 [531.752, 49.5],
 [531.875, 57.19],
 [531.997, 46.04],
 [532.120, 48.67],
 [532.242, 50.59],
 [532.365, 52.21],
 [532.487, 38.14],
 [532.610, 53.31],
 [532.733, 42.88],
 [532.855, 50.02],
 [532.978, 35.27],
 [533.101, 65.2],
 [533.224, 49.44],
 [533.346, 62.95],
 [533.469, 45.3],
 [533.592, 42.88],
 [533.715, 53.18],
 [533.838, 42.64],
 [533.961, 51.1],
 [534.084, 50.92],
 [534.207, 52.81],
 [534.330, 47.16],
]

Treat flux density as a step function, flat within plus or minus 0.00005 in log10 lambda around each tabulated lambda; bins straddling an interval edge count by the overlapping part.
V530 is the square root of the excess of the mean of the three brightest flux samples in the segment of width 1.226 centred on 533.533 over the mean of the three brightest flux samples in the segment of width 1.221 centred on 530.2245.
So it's 1.4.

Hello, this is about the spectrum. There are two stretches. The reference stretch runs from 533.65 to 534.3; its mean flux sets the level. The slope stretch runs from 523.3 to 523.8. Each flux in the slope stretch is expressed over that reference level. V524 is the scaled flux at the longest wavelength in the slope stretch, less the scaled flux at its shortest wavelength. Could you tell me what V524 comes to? -0.035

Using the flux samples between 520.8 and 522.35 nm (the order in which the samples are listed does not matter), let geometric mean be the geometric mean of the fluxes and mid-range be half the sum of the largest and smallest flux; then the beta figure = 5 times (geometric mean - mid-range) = -12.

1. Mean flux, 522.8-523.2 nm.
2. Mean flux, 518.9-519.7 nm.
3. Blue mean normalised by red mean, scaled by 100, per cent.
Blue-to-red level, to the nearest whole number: 106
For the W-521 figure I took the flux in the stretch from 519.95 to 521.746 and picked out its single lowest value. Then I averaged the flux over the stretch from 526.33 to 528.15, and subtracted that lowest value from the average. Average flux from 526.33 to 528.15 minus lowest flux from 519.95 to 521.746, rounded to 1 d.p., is 14.2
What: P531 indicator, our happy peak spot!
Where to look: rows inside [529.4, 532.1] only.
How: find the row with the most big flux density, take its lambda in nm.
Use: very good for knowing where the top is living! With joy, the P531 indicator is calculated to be 530.163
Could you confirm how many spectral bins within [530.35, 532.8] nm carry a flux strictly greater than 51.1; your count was 7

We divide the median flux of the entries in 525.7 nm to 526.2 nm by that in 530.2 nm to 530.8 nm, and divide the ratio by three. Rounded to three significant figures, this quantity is 0.347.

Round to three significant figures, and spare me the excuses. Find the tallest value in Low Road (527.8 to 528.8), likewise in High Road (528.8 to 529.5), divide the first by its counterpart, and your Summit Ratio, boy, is 1.06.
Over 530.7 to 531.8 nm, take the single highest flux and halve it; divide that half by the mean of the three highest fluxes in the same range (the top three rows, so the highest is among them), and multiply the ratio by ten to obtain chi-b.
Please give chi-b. 5.06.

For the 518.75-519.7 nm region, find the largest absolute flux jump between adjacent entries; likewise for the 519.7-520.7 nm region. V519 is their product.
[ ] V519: 469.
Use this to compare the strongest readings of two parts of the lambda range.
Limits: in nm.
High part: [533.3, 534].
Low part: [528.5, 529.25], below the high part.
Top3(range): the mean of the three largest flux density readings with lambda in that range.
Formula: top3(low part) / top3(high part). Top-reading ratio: 1.02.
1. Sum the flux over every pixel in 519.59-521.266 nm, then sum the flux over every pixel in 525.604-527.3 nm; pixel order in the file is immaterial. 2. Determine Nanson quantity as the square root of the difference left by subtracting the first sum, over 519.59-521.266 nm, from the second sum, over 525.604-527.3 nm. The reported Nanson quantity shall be 7.3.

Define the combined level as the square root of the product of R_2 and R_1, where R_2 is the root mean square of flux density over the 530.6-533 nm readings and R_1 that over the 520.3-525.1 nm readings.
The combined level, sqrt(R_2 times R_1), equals 49.3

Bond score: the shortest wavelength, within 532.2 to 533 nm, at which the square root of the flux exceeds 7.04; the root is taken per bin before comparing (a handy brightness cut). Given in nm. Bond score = 532.242 nm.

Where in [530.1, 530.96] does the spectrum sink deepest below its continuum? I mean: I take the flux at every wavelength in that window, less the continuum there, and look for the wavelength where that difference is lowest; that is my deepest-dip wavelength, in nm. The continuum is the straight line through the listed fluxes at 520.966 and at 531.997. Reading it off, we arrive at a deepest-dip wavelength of 530.896 nm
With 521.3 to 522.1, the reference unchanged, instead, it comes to 521.686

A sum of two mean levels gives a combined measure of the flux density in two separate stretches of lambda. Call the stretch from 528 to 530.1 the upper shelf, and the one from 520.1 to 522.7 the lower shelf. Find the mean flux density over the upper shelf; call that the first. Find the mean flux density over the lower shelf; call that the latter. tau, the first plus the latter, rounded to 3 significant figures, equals 100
